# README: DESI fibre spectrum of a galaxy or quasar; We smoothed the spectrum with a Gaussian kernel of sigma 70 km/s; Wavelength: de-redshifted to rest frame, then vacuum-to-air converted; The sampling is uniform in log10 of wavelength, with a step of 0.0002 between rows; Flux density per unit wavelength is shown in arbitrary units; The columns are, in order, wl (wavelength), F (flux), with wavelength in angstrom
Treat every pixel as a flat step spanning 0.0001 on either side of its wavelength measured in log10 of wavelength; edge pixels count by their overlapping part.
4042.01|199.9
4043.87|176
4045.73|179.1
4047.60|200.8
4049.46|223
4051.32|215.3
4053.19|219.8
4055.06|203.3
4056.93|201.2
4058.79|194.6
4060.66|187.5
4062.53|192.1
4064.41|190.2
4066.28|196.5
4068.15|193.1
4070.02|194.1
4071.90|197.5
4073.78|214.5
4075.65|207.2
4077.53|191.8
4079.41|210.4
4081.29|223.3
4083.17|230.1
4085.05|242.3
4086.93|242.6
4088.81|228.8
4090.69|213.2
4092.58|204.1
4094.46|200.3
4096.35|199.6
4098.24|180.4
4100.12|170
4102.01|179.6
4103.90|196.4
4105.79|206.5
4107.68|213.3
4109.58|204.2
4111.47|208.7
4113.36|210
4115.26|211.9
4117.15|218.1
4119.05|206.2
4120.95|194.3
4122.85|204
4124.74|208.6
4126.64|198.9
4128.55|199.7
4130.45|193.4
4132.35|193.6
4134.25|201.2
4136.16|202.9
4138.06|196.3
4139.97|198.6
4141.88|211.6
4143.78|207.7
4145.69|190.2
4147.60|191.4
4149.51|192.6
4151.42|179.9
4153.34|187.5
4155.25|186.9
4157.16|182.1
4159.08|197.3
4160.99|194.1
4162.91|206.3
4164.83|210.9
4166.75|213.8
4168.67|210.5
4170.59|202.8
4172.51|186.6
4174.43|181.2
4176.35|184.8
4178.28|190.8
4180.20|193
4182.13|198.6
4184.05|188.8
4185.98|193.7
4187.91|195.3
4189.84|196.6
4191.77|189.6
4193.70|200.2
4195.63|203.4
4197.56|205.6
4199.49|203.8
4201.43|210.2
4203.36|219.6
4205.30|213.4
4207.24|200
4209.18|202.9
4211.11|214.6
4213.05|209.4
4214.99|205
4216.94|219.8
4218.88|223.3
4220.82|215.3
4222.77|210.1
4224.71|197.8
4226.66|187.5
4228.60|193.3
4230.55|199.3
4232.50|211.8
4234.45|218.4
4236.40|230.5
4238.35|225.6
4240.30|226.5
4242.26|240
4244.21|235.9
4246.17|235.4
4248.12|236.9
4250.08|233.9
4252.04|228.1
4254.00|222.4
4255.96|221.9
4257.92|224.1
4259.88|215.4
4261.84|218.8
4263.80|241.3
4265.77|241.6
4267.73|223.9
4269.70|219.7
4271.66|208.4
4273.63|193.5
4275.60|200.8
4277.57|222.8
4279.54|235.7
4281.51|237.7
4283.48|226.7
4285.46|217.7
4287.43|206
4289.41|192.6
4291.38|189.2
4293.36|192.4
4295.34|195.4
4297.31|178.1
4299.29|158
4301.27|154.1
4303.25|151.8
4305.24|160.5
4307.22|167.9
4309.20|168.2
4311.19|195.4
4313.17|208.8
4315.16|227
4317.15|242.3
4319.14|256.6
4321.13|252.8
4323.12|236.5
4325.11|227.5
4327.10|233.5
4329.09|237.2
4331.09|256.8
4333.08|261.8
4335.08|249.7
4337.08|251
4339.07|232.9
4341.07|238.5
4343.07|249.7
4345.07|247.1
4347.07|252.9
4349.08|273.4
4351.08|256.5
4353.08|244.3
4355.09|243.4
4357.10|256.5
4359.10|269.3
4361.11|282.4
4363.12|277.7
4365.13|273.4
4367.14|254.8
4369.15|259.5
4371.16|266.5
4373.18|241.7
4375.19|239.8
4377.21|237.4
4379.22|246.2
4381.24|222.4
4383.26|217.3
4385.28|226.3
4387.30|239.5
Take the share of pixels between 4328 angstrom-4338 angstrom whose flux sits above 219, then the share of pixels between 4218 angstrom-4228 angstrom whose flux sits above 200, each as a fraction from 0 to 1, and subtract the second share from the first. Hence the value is 0.40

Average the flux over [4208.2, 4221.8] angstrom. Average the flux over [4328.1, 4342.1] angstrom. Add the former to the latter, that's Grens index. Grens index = 460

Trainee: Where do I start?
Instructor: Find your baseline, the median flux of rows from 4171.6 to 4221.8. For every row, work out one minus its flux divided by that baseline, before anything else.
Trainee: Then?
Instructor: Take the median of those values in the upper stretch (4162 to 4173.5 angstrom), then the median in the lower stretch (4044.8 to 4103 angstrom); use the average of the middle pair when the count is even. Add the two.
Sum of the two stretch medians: -0.030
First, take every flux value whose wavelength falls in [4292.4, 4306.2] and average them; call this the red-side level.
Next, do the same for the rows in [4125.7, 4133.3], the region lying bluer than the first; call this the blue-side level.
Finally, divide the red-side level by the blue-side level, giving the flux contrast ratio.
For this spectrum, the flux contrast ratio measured 0.87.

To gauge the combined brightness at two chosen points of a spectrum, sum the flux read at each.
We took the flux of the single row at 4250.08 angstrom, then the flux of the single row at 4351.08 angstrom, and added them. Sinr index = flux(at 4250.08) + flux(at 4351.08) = 490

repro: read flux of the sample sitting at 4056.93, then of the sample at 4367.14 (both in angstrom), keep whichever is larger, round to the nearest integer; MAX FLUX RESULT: 255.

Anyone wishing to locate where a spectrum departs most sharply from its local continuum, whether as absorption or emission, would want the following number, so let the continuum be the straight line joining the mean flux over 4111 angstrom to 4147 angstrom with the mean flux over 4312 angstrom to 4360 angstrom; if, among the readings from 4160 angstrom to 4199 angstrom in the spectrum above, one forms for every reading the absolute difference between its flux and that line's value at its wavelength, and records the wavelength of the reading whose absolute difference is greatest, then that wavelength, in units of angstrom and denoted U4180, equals 4174.43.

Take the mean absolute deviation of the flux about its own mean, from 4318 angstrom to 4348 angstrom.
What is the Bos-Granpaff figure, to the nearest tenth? 9.0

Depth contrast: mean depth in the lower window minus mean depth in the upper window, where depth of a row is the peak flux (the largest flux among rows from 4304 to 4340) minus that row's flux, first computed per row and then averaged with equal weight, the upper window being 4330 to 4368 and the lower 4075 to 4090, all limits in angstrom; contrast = 34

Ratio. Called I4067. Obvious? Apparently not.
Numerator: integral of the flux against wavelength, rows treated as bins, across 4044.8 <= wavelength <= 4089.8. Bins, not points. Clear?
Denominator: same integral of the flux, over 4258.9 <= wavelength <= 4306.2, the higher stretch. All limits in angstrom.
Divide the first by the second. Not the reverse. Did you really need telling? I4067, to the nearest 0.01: 0.97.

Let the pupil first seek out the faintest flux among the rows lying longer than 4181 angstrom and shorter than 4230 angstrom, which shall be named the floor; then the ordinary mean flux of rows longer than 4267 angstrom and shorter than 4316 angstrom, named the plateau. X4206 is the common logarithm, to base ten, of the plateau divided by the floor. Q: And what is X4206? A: 0.022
